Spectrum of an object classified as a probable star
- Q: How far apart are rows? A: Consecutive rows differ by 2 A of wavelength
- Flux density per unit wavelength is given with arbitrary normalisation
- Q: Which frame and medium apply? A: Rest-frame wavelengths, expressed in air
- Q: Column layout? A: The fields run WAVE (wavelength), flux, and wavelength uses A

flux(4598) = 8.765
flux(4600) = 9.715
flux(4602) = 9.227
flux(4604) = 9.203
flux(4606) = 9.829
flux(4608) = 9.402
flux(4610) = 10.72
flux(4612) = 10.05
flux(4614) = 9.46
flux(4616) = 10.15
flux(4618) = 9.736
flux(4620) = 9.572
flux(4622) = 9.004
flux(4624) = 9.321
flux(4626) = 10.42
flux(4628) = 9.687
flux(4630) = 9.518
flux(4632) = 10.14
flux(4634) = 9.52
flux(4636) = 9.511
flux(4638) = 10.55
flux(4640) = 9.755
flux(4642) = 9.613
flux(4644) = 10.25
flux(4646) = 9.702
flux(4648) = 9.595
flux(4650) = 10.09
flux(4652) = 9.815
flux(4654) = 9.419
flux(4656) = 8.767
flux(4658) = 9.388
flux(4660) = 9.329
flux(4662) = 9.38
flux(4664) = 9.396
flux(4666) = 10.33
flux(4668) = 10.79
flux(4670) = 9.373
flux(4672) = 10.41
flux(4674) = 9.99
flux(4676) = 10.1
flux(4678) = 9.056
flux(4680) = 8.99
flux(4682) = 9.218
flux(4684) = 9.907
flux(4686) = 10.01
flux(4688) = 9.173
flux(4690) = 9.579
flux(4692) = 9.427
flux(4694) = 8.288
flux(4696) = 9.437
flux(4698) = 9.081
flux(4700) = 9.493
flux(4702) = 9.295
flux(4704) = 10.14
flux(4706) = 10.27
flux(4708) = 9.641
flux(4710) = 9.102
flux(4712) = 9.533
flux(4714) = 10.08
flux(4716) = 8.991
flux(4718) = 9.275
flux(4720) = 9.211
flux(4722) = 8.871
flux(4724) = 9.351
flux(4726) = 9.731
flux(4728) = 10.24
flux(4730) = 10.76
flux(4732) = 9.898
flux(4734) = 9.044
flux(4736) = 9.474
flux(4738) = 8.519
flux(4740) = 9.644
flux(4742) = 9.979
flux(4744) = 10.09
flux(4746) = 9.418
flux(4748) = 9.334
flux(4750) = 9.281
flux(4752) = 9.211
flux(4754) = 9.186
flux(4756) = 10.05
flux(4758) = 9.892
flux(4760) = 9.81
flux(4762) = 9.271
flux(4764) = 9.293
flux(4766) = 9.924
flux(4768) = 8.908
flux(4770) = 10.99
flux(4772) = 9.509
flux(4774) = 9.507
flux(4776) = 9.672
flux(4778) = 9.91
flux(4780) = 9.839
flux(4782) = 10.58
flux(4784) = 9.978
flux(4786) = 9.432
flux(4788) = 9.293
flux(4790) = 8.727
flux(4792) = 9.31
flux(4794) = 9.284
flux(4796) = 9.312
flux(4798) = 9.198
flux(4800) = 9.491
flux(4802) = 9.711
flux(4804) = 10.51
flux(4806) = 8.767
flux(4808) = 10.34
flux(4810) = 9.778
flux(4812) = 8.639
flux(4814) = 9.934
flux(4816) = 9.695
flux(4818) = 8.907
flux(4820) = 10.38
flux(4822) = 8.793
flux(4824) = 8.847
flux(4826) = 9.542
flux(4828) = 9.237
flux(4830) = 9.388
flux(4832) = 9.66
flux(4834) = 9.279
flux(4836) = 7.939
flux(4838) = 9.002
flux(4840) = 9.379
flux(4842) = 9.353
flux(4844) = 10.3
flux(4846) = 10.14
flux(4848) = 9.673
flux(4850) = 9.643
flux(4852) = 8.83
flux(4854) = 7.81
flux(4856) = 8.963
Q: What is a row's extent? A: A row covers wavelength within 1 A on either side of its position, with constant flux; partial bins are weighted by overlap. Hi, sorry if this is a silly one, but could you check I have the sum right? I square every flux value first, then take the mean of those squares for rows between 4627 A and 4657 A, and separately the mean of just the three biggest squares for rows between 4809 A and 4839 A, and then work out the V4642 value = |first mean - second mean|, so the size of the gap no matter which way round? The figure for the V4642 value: 5.9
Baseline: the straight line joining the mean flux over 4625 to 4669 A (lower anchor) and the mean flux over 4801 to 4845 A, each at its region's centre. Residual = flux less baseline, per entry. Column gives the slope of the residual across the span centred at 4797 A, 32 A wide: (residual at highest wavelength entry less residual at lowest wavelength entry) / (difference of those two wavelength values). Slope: -0.06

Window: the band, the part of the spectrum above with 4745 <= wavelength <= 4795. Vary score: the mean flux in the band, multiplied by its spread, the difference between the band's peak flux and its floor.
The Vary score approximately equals 21.7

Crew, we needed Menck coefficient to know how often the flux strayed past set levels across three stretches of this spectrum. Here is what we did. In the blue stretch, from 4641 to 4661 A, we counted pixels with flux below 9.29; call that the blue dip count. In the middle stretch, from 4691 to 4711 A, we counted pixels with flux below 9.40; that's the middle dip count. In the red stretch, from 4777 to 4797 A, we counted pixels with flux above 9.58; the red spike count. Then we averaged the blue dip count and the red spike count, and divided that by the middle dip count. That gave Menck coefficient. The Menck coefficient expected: 0.6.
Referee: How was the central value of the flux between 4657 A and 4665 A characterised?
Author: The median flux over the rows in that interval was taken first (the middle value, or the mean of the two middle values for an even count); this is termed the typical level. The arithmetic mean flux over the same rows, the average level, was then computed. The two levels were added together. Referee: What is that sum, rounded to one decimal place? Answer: 18.8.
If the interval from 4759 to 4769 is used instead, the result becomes 18.7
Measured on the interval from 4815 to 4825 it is 18.2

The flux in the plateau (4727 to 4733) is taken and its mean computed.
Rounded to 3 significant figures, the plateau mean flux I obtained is 10.3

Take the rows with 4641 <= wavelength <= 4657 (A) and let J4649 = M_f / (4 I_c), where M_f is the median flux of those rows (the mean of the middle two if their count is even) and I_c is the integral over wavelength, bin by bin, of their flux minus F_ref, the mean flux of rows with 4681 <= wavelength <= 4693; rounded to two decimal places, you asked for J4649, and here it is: 1.45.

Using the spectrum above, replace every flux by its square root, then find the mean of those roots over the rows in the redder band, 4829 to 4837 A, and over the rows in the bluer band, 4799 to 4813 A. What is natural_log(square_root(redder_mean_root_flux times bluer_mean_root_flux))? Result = 1.12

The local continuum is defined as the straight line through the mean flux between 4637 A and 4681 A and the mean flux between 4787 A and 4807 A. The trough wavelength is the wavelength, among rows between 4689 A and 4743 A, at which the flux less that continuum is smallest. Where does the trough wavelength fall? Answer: 4694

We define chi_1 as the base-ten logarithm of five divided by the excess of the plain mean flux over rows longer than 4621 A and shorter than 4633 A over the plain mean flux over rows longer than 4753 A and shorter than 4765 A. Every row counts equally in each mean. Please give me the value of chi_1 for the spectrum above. 1.7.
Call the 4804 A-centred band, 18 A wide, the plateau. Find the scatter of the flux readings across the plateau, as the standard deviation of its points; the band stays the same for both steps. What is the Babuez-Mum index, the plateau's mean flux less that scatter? 8.9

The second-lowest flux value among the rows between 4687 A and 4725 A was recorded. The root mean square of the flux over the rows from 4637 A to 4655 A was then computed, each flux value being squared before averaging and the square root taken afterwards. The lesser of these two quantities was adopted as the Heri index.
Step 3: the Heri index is 8.871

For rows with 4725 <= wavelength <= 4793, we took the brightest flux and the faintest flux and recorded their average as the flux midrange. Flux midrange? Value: 9.75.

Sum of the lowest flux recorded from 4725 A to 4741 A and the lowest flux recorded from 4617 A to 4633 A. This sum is 17.5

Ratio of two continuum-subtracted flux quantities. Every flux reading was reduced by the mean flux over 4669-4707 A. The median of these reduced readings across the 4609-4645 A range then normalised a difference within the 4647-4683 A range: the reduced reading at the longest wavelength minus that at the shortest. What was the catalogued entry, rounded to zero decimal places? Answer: -2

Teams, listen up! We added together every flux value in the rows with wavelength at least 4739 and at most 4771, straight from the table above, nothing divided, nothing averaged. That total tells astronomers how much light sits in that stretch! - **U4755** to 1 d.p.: 154.3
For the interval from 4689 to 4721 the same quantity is 150.8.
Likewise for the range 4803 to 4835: 151.7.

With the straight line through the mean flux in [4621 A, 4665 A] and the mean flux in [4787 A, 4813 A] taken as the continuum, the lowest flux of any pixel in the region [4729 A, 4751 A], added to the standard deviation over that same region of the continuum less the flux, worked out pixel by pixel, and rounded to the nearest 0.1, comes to 9.1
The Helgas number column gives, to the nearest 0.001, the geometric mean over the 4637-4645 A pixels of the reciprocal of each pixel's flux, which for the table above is 0.100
